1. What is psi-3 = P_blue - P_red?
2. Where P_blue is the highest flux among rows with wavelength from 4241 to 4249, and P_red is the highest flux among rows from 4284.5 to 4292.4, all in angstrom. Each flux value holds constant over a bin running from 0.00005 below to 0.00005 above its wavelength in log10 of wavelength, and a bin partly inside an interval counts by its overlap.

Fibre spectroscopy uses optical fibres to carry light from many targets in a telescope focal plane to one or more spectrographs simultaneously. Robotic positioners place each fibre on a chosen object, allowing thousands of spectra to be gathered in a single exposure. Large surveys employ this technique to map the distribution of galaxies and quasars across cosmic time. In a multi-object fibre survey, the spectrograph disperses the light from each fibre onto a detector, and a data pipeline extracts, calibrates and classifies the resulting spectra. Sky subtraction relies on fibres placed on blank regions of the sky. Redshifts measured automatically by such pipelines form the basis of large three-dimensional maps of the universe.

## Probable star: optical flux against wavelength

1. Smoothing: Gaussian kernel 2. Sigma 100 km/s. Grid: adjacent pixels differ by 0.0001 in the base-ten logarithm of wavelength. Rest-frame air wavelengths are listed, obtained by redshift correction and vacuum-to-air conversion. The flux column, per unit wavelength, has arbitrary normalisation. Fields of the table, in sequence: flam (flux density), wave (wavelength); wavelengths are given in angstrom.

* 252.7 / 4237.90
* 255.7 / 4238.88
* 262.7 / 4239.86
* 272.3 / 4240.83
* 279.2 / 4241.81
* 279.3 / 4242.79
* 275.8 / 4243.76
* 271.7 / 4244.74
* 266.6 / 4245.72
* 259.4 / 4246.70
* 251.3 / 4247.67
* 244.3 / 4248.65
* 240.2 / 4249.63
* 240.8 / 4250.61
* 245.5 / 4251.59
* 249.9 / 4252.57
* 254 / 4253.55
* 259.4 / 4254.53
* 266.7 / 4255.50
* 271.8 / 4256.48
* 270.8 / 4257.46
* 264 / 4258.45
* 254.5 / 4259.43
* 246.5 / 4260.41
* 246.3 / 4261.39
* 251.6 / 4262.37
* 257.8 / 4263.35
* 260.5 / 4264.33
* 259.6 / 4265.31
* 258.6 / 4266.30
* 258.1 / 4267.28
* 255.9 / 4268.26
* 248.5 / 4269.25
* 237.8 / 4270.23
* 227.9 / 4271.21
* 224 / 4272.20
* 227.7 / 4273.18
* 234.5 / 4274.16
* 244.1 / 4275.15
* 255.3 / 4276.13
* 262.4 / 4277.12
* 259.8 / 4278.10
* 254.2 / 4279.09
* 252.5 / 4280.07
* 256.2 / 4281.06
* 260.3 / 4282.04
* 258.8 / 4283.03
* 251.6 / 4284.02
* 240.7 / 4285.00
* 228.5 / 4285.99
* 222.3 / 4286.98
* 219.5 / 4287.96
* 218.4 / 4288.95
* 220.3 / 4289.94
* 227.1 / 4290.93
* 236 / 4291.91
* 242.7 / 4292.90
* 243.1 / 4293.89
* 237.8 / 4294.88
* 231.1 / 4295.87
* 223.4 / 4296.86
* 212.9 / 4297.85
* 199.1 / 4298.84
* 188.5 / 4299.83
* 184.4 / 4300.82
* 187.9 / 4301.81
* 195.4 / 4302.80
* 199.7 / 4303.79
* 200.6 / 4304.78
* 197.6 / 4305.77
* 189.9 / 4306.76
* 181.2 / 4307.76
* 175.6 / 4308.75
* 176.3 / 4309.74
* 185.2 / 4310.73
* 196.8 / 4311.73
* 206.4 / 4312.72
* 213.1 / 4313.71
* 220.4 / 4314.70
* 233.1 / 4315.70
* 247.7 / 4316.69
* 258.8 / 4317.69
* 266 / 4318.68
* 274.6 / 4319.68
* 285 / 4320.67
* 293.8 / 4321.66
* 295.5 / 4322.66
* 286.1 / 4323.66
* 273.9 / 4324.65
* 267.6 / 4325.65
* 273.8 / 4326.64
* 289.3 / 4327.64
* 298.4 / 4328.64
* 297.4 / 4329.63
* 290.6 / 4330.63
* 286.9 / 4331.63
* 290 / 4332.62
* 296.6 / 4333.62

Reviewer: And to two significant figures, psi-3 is 39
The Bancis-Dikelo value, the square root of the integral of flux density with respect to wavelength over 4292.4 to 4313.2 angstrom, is 64.9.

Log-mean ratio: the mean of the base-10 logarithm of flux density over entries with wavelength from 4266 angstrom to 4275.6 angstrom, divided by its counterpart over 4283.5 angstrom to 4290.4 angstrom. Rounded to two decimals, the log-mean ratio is 1.01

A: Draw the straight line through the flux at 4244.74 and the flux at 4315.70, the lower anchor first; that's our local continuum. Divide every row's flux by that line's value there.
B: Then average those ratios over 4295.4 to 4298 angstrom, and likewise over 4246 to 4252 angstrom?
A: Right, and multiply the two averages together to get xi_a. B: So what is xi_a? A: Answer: 0.84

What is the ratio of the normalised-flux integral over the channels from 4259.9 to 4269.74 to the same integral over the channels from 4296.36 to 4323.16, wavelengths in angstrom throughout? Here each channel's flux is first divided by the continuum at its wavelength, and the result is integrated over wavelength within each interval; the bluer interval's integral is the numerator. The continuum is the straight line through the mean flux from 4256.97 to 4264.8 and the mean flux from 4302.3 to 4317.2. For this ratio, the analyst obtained 0.34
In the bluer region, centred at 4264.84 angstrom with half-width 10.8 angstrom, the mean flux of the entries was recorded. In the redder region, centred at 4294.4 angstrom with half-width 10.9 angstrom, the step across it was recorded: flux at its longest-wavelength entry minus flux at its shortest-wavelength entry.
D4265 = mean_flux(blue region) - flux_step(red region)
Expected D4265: 302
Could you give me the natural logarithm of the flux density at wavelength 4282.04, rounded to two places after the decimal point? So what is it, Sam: 5.56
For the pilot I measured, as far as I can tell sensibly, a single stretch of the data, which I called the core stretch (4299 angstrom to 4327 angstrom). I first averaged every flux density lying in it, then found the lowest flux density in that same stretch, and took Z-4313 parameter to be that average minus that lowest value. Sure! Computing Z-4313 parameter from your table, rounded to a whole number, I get 51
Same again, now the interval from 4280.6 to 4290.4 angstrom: 19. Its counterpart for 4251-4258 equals 14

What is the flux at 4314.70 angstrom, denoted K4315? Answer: 220.4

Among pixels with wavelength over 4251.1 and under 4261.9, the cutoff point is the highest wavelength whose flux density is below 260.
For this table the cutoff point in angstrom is 4261.39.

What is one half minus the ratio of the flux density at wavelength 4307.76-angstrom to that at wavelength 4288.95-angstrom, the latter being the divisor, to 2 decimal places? -0.33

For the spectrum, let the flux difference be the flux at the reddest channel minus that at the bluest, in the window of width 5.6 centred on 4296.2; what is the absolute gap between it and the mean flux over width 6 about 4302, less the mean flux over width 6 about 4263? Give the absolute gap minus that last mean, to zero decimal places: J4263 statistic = -17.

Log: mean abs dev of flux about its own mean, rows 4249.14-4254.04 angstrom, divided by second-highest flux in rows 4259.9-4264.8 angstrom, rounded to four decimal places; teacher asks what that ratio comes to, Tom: 0.0182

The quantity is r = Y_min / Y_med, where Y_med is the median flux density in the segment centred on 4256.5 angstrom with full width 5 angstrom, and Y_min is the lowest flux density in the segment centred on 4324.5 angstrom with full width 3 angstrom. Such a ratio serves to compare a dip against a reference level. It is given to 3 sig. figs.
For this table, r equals 1.00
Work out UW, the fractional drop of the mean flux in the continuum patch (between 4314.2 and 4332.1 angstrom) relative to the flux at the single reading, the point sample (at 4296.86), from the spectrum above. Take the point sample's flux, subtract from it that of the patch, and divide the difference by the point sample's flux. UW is -0.23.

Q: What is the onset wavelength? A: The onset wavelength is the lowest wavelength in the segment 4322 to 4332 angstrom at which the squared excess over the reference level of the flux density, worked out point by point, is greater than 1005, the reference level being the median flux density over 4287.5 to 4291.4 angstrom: 4322.66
